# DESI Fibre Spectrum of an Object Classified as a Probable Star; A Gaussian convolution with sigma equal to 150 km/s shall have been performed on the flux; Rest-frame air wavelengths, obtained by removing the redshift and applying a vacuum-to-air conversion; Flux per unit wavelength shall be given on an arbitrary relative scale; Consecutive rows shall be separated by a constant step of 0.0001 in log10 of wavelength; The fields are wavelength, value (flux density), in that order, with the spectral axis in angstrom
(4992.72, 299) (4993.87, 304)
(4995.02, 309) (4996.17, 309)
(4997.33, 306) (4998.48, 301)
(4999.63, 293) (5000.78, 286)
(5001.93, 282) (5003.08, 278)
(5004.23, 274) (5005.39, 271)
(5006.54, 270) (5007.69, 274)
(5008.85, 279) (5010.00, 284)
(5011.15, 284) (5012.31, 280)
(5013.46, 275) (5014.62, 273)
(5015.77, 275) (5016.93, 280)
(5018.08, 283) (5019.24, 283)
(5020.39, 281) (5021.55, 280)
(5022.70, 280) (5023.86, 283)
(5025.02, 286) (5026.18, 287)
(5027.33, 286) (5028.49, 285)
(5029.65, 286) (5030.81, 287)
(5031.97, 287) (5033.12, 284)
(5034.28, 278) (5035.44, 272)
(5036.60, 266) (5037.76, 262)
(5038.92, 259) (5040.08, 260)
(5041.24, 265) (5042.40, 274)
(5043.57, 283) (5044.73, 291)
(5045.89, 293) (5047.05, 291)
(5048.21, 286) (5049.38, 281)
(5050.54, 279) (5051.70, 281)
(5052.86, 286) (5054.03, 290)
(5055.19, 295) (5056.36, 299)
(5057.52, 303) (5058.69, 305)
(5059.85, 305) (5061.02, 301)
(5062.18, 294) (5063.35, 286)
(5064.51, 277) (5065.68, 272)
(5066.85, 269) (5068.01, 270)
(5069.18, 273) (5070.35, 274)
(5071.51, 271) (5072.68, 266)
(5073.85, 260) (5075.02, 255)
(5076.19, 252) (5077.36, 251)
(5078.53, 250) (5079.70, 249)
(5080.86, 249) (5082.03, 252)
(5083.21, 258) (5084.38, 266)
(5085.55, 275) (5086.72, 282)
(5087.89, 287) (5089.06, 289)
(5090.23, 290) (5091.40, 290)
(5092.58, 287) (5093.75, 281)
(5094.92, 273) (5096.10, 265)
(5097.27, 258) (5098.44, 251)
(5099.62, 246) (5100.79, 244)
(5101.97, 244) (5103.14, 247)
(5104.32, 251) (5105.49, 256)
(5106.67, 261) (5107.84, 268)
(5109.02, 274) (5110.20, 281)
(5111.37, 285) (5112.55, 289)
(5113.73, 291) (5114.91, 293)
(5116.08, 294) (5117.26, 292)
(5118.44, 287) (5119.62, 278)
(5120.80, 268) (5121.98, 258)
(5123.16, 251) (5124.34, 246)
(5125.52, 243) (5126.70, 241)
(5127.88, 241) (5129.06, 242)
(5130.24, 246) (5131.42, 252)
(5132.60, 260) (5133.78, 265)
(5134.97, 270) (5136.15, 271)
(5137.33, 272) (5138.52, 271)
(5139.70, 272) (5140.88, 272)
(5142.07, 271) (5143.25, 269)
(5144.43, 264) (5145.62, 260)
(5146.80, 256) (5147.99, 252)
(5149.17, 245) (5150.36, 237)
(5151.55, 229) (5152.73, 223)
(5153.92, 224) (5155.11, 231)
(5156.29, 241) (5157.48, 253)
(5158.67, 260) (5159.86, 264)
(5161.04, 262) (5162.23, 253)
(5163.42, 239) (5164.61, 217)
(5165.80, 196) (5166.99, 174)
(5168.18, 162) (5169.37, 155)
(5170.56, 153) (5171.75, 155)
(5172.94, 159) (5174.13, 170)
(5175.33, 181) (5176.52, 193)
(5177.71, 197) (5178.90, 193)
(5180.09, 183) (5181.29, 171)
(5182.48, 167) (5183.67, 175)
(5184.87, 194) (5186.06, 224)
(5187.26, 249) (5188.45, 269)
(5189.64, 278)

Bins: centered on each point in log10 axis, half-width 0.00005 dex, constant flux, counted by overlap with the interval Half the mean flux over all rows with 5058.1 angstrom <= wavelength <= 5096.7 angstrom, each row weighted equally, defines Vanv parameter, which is 137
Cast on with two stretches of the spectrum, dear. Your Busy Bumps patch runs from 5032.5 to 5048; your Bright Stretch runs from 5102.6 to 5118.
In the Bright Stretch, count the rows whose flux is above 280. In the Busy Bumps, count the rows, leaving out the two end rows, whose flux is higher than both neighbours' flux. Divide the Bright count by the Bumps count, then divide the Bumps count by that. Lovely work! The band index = 0.14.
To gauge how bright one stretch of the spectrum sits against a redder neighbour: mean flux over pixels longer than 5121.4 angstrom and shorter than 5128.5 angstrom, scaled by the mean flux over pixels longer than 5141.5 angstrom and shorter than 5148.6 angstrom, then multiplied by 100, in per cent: 94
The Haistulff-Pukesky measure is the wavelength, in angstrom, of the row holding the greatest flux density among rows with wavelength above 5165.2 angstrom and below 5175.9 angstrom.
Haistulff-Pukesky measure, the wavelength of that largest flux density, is 5165.80 angstrom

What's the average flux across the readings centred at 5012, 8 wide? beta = 279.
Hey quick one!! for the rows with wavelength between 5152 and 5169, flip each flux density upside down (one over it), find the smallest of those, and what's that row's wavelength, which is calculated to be 5159.86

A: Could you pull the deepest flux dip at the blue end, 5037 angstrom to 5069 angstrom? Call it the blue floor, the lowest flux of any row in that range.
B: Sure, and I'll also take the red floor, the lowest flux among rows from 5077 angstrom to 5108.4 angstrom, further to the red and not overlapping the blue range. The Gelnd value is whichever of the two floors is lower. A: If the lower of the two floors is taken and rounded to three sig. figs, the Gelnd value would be 244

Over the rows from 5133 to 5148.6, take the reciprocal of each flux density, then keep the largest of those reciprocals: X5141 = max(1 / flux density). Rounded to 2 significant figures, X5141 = 0.0040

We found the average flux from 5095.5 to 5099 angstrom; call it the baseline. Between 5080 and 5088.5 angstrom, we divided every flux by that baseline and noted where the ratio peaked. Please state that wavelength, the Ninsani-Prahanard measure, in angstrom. 5087.89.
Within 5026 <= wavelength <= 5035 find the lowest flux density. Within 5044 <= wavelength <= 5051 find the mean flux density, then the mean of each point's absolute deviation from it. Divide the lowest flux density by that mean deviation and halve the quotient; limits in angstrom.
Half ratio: 29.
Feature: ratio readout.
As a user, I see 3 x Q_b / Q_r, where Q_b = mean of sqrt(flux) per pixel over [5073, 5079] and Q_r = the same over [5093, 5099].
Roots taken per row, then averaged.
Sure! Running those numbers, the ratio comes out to 2.93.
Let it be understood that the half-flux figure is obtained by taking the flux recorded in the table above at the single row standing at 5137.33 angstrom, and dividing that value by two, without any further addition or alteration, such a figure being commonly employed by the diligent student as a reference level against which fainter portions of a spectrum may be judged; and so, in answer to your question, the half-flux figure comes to 136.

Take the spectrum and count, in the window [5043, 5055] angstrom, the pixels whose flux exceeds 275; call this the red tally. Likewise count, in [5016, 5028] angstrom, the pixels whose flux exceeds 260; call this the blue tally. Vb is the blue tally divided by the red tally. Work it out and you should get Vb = 1.0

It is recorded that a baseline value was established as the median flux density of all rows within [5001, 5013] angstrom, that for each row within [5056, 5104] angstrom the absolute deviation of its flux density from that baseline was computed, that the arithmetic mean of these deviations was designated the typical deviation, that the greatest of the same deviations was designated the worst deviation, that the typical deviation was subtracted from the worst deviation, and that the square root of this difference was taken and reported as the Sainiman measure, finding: 4.2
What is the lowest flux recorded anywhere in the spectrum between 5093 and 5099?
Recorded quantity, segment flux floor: 251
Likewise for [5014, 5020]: 273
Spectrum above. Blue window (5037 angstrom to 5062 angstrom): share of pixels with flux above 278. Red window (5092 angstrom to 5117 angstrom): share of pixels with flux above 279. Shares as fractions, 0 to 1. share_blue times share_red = 0.29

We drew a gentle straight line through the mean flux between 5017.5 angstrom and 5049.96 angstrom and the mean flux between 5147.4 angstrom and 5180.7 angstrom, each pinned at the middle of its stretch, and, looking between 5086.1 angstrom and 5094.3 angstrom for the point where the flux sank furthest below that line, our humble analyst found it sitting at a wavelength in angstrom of 5086.72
